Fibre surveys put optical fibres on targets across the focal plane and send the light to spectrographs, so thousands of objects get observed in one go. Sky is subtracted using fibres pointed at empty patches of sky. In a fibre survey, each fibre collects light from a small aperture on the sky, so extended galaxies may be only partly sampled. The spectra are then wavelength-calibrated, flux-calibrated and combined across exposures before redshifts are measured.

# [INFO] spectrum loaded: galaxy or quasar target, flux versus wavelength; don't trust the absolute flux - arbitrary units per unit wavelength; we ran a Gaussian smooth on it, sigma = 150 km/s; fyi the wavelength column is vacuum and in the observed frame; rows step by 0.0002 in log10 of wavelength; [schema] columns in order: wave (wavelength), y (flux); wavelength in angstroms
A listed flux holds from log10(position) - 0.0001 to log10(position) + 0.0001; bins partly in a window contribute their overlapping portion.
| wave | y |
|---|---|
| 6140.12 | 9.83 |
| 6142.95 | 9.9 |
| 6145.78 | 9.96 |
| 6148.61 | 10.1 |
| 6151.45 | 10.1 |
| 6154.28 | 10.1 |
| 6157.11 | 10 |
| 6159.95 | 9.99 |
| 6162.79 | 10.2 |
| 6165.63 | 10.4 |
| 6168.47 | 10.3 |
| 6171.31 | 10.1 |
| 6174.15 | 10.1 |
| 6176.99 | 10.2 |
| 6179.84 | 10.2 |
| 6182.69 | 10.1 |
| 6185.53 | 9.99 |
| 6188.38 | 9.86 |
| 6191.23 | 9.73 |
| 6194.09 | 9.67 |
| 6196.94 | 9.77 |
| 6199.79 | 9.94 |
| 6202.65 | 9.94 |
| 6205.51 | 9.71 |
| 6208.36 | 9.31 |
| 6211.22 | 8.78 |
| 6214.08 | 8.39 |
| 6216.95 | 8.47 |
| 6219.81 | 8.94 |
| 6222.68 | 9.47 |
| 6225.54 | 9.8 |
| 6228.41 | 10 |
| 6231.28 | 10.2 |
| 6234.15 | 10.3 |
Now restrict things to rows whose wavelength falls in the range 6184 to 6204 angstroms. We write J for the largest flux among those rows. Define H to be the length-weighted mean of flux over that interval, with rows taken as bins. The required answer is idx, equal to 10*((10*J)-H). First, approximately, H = 9.8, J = 9.99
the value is 901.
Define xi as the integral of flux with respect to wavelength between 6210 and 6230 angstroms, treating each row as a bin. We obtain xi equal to 183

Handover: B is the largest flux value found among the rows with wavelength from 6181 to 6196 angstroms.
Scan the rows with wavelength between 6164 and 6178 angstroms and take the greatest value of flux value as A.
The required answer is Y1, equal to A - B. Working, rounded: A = 10.4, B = 10.1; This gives 0.3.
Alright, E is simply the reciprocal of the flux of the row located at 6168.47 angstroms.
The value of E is 0.097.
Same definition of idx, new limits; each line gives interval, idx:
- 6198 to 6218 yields 902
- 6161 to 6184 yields 938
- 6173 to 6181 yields 918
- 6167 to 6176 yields 928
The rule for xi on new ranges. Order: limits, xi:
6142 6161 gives 190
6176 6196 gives 199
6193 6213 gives 191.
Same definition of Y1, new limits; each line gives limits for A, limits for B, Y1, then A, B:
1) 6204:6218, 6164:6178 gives -0.7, 9.71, 10.4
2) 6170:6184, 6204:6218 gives 0.5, 10.2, 9.71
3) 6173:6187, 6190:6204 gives 0.3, 10.2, 9.94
